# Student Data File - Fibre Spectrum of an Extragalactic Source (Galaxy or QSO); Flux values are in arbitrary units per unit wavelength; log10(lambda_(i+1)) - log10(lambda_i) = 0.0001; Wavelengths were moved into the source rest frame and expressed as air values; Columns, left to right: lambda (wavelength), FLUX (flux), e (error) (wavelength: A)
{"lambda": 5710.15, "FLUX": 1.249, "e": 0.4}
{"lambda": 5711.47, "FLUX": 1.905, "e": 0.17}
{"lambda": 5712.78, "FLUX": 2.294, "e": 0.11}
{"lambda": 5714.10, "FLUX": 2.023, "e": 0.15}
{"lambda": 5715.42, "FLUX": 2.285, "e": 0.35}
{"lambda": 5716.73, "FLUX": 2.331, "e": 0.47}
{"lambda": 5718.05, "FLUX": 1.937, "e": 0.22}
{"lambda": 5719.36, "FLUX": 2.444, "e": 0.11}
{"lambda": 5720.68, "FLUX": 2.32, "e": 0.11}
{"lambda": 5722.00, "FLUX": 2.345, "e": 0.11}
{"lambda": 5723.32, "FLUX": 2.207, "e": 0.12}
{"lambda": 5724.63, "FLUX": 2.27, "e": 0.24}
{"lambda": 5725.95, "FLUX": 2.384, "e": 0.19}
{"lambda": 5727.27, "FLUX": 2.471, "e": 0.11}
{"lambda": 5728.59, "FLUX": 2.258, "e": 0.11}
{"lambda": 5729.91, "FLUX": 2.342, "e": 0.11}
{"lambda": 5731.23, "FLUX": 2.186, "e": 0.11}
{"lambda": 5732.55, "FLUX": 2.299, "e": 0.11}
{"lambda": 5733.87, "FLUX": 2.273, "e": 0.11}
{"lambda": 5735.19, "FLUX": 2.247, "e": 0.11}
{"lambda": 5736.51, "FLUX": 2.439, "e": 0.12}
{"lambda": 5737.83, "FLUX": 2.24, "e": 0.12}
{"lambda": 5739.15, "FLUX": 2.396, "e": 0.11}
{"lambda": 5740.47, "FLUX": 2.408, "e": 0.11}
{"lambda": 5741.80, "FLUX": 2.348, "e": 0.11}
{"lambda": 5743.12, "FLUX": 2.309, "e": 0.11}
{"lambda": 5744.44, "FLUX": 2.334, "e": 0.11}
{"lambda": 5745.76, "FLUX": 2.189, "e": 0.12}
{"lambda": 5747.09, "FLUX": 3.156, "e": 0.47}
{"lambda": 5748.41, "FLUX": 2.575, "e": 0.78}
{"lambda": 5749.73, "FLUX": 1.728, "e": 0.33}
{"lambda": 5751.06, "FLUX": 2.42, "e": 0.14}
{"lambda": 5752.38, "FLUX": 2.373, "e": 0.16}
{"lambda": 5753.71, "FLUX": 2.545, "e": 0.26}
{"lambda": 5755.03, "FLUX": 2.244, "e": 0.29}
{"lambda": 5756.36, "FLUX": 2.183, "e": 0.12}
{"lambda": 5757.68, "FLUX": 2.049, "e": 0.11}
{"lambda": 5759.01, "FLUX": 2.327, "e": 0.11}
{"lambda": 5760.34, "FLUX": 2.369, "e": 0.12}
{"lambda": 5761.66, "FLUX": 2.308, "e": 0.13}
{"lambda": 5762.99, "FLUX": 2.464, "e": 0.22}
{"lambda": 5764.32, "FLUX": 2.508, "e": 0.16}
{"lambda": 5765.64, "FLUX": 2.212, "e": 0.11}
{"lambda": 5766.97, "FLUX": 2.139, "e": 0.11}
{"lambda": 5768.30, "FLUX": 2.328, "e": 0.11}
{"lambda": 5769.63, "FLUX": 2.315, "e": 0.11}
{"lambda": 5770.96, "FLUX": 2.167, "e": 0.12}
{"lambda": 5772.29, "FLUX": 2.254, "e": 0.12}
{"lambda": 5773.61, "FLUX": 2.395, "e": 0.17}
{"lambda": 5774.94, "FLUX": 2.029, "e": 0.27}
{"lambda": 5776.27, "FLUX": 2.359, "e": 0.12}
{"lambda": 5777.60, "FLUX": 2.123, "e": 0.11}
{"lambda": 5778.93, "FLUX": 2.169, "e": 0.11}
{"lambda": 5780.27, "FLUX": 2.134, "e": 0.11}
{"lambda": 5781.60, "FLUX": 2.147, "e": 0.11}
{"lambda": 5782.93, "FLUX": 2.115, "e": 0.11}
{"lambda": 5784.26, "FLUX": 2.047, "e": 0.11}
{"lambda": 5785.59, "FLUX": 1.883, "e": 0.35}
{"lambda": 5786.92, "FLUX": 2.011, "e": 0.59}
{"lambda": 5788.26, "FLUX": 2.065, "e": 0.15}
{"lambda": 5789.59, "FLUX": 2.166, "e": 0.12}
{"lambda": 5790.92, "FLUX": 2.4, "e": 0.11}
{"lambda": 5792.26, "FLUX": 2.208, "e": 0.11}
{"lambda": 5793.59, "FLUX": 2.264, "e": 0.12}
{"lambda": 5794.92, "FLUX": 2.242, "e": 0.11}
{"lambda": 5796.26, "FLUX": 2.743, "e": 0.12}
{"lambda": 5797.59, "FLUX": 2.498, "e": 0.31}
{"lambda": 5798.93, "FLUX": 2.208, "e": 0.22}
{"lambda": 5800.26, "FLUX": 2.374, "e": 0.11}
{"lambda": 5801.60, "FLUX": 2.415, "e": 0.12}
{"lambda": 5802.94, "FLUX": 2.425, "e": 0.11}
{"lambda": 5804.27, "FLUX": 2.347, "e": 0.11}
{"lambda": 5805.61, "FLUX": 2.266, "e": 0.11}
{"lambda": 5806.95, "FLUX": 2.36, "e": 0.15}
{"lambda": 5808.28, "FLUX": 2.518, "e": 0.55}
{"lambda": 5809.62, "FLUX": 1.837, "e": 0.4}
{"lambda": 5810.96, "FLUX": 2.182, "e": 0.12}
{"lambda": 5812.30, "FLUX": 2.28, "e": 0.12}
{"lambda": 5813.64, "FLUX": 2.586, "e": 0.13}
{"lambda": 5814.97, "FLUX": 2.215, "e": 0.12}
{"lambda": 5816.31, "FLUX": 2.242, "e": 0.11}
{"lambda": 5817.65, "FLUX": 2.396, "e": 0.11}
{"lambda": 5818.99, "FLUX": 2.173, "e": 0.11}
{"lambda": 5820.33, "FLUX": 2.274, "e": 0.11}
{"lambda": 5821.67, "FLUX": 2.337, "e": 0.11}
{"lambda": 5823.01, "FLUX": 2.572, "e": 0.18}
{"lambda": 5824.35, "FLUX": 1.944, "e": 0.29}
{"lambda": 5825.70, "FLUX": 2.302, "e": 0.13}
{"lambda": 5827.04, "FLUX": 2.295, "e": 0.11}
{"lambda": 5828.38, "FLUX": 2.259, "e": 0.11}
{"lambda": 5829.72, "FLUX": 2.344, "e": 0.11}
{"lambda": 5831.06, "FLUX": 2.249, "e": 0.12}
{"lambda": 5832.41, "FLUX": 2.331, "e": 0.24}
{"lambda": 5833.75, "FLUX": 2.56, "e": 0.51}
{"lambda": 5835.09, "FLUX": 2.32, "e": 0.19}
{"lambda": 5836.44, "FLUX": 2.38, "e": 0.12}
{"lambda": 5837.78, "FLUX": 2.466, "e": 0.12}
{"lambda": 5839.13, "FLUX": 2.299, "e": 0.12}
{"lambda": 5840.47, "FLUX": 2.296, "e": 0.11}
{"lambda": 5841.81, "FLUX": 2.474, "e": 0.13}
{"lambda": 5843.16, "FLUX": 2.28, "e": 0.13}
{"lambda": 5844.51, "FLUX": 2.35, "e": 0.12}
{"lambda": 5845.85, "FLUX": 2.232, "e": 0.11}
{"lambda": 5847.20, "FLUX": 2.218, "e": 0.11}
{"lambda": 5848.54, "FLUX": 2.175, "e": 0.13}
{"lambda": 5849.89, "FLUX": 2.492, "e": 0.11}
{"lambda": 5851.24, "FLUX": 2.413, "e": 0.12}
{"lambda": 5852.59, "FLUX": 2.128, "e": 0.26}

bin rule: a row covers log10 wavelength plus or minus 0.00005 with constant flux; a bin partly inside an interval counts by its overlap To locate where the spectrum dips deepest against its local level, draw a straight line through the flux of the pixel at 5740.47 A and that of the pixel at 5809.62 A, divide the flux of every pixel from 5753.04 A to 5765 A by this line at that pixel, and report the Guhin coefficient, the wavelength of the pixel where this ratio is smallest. 5757.68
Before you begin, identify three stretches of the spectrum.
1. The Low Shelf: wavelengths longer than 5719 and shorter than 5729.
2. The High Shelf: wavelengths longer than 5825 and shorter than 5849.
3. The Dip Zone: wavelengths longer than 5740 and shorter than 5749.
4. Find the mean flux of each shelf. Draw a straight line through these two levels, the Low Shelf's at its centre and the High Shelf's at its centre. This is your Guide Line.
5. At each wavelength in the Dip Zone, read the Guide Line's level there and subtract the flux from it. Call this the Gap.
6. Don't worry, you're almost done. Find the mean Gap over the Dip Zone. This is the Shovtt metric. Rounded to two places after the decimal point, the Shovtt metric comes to -0.14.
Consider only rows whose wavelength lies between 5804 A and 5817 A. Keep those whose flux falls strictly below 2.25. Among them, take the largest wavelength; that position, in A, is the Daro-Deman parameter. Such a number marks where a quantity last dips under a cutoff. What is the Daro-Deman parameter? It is 5816.31 A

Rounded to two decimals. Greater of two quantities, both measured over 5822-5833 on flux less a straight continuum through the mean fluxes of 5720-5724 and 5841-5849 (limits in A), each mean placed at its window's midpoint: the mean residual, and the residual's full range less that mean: 0.63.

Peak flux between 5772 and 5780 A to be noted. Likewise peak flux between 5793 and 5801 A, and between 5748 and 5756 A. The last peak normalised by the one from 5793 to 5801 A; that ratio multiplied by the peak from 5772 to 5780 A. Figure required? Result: 2.25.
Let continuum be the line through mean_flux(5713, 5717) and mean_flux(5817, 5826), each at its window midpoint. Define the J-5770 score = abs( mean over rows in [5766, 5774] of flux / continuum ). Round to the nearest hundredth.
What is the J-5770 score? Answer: 1.01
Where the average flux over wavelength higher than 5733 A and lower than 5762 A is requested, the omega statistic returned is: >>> 2.34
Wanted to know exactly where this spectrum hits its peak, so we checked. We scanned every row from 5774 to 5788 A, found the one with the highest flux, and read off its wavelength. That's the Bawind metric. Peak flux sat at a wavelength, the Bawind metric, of 5776.27 A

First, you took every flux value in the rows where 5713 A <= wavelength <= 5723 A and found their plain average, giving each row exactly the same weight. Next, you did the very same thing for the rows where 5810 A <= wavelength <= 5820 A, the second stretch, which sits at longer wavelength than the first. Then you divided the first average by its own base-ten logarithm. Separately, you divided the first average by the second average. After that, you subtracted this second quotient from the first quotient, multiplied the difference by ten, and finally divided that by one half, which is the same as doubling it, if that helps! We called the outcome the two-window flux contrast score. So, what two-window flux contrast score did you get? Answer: 108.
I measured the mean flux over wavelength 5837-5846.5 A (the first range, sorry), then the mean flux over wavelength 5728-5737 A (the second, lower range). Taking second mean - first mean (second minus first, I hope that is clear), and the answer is -0.05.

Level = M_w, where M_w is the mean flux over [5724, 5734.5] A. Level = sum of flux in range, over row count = 2.31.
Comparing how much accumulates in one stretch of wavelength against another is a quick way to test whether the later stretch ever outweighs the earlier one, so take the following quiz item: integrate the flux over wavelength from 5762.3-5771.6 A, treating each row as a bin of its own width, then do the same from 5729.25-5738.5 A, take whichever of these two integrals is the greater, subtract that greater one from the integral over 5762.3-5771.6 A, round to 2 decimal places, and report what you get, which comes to 0.00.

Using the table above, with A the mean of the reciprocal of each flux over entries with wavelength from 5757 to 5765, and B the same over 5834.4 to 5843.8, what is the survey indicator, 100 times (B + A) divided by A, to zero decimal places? 199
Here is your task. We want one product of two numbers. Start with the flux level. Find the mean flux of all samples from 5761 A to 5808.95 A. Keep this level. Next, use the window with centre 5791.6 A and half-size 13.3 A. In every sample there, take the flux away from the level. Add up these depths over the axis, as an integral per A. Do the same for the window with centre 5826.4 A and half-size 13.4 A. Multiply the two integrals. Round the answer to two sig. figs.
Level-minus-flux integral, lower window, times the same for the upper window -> -1.0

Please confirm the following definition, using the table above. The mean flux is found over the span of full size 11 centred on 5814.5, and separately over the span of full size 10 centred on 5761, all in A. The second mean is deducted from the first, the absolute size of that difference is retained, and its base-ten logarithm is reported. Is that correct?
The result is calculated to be -1.2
